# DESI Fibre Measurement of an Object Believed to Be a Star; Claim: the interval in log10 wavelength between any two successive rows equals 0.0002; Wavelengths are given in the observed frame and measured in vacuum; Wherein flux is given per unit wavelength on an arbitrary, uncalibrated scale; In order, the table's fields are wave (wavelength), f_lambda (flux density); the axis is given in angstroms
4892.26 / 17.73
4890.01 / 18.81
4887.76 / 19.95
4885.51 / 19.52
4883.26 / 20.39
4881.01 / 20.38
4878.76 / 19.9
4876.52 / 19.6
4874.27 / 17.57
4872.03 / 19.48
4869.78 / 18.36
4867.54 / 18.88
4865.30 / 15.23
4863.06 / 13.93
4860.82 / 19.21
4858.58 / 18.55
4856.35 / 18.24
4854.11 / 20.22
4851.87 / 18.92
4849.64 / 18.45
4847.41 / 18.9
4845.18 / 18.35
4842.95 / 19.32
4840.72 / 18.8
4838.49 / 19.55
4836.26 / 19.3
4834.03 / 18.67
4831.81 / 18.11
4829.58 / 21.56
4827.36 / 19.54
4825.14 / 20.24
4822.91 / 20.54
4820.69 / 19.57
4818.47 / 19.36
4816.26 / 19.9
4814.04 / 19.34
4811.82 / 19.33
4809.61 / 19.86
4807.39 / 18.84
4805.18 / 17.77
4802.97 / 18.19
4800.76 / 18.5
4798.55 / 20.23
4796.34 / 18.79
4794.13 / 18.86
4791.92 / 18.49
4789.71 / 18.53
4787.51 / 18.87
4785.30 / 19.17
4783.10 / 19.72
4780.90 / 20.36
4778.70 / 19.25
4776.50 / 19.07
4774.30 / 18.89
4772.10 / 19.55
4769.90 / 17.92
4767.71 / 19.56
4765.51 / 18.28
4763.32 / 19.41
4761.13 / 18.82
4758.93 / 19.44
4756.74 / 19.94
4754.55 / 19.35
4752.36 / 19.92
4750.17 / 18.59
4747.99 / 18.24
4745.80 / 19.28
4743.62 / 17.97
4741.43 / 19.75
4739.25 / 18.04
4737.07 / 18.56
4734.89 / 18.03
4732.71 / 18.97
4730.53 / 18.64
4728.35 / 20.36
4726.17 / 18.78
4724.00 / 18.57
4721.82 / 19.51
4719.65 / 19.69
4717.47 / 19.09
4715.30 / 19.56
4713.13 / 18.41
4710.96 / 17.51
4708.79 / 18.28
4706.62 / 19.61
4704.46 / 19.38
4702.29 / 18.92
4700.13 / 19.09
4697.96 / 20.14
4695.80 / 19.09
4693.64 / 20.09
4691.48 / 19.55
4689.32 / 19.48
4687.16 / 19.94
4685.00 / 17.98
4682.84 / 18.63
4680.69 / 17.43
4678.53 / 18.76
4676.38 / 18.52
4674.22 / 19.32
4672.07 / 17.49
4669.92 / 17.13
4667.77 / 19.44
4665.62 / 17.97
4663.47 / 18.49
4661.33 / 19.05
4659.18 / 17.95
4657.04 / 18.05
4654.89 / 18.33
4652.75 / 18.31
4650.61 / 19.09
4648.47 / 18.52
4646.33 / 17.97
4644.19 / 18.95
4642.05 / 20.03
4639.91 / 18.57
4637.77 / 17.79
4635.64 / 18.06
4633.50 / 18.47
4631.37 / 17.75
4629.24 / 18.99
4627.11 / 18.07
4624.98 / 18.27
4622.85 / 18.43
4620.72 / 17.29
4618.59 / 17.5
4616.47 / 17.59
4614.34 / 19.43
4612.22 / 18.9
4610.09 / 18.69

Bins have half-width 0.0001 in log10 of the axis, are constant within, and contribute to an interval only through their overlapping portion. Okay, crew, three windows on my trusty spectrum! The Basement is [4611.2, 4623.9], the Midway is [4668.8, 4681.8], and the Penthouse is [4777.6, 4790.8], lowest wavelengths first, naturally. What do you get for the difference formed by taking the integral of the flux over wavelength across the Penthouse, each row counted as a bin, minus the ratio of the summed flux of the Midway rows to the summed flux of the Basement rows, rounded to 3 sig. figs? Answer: 254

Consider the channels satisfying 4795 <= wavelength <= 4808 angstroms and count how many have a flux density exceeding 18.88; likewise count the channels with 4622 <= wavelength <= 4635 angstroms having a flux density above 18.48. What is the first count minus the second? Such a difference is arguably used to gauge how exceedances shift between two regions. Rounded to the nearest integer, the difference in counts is 0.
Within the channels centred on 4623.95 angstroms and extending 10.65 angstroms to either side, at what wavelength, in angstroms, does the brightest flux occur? 4614.34 angstroms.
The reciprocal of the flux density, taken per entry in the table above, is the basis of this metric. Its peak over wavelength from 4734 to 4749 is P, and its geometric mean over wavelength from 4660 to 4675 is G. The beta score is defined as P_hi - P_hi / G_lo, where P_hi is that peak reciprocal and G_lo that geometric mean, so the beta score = -0.97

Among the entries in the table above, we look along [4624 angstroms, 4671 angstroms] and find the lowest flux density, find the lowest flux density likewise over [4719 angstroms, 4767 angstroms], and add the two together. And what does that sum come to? 35.1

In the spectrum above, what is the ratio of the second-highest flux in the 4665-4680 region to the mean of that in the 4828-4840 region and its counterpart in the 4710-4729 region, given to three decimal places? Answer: 0.985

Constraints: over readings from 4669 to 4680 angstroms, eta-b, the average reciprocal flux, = 0.0549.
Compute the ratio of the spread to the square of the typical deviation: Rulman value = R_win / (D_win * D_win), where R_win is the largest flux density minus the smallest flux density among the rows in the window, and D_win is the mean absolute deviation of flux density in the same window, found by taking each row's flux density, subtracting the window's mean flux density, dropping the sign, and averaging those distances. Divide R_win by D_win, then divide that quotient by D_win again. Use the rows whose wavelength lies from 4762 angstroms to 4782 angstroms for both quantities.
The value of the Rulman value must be 8.5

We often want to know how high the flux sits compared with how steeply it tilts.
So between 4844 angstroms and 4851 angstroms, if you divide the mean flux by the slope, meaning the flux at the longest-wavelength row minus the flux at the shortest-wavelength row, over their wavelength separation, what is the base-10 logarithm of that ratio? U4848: 2.9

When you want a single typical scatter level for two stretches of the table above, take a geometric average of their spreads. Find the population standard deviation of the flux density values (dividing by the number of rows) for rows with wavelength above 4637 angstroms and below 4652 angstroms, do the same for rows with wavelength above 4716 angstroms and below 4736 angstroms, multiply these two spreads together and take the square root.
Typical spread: 0.67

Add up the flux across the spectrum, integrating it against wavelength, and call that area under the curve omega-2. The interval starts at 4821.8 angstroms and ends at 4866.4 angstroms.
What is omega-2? 838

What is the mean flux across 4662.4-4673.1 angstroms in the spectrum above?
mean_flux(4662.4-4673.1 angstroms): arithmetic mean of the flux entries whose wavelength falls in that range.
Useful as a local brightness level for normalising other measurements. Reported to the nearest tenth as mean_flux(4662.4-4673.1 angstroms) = 18.1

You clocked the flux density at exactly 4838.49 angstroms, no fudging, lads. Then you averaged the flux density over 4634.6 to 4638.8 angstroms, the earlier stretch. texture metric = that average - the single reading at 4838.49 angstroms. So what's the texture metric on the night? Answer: -1.6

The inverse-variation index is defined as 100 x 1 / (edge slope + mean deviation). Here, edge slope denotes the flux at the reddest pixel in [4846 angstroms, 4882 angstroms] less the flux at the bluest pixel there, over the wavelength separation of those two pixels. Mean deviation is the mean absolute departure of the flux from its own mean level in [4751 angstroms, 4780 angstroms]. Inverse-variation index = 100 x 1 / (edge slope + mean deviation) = 201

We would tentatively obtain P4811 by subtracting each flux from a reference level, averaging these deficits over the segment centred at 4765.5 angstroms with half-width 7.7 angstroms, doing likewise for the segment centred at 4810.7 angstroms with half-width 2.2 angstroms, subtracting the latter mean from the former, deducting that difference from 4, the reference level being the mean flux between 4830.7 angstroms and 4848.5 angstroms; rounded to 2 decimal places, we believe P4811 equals 3.40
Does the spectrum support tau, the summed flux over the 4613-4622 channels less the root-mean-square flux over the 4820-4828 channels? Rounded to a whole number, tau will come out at 52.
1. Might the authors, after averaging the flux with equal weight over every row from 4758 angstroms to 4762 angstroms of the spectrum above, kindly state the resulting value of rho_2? 19.1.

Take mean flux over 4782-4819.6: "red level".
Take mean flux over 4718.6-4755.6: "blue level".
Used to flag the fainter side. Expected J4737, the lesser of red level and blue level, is 19.0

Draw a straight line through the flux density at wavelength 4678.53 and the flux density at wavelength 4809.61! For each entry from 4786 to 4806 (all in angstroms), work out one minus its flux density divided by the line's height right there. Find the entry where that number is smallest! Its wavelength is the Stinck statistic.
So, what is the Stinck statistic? 4798.55 angstroms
